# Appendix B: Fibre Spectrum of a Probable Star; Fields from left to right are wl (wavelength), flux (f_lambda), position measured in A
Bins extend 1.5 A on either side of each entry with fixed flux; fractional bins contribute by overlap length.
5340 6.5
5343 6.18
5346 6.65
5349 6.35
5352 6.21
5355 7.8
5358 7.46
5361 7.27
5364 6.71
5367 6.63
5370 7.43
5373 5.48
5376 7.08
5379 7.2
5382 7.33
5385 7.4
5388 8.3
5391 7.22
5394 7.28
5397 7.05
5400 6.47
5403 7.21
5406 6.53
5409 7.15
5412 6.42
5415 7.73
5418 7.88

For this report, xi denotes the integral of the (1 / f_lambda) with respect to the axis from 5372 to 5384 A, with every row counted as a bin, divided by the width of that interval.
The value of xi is 0.148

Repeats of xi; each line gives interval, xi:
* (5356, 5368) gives 0.142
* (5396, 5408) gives 0.147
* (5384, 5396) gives 0.133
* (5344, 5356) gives 0.151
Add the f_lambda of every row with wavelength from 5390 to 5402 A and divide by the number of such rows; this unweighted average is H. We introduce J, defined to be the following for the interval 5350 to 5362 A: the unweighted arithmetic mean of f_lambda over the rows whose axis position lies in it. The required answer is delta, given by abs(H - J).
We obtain 0.18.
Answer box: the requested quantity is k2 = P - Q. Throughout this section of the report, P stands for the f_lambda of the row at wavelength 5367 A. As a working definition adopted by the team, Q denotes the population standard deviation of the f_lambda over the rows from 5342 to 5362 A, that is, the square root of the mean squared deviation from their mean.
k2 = 6.0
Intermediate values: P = 6.63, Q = 0.61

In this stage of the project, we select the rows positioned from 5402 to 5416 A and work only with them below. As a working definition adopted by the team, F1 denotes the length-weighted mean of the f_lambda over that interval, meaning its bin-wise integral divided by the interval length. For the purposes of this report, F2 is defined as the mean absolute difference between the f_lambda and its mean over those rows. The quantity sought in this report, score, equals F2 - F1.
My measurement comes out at -6.55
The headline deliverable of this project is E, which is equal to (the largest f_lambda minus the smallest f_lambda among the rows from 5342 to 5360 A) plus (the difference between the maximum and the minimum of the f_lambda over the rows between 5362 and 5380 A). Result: 3.57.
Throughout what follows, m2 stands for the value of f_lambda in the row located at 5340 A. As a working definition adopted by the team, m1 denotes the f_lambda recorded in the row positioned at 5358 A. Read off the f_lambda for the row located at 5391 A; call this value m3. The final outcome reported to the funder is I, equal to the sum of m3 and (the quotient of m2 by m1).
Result 8.09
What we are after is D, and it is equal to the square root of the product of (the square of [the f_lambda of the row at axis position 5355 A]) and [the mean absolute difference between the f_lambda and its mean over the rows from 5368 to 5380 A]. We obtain 6.3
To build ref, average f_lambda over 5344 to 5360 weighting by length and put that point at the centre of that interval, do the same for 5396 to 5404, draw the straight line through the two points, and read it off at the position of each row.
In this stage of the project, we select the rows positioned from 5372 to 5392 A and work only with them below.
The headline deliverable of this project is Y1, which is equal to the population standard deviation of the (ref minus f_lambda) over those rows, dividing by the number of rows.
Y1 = 0.78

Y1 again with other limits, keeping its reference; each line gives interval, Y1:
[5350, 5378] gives 0.68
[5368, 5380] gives 0.77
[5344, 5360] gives 0.63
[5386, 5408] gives 0.56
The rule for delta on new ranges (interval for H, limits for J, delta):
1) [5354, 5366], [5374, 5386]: 0.06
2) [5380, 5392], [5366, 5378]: 0.91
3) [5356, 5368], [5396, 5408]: 0.20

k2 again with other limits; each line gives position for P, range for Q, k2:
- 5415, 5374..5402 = 7.3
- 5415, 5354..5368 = 7.3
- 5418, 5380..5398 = 7.5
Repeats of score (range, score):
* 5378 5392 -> -7.19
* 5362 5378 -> -6.21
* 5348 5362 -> -6.44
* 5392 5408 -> -6.60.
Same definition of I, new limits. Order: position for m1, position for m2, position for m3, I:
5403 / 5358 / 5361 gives 8.30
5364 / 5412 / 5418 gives 8.84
